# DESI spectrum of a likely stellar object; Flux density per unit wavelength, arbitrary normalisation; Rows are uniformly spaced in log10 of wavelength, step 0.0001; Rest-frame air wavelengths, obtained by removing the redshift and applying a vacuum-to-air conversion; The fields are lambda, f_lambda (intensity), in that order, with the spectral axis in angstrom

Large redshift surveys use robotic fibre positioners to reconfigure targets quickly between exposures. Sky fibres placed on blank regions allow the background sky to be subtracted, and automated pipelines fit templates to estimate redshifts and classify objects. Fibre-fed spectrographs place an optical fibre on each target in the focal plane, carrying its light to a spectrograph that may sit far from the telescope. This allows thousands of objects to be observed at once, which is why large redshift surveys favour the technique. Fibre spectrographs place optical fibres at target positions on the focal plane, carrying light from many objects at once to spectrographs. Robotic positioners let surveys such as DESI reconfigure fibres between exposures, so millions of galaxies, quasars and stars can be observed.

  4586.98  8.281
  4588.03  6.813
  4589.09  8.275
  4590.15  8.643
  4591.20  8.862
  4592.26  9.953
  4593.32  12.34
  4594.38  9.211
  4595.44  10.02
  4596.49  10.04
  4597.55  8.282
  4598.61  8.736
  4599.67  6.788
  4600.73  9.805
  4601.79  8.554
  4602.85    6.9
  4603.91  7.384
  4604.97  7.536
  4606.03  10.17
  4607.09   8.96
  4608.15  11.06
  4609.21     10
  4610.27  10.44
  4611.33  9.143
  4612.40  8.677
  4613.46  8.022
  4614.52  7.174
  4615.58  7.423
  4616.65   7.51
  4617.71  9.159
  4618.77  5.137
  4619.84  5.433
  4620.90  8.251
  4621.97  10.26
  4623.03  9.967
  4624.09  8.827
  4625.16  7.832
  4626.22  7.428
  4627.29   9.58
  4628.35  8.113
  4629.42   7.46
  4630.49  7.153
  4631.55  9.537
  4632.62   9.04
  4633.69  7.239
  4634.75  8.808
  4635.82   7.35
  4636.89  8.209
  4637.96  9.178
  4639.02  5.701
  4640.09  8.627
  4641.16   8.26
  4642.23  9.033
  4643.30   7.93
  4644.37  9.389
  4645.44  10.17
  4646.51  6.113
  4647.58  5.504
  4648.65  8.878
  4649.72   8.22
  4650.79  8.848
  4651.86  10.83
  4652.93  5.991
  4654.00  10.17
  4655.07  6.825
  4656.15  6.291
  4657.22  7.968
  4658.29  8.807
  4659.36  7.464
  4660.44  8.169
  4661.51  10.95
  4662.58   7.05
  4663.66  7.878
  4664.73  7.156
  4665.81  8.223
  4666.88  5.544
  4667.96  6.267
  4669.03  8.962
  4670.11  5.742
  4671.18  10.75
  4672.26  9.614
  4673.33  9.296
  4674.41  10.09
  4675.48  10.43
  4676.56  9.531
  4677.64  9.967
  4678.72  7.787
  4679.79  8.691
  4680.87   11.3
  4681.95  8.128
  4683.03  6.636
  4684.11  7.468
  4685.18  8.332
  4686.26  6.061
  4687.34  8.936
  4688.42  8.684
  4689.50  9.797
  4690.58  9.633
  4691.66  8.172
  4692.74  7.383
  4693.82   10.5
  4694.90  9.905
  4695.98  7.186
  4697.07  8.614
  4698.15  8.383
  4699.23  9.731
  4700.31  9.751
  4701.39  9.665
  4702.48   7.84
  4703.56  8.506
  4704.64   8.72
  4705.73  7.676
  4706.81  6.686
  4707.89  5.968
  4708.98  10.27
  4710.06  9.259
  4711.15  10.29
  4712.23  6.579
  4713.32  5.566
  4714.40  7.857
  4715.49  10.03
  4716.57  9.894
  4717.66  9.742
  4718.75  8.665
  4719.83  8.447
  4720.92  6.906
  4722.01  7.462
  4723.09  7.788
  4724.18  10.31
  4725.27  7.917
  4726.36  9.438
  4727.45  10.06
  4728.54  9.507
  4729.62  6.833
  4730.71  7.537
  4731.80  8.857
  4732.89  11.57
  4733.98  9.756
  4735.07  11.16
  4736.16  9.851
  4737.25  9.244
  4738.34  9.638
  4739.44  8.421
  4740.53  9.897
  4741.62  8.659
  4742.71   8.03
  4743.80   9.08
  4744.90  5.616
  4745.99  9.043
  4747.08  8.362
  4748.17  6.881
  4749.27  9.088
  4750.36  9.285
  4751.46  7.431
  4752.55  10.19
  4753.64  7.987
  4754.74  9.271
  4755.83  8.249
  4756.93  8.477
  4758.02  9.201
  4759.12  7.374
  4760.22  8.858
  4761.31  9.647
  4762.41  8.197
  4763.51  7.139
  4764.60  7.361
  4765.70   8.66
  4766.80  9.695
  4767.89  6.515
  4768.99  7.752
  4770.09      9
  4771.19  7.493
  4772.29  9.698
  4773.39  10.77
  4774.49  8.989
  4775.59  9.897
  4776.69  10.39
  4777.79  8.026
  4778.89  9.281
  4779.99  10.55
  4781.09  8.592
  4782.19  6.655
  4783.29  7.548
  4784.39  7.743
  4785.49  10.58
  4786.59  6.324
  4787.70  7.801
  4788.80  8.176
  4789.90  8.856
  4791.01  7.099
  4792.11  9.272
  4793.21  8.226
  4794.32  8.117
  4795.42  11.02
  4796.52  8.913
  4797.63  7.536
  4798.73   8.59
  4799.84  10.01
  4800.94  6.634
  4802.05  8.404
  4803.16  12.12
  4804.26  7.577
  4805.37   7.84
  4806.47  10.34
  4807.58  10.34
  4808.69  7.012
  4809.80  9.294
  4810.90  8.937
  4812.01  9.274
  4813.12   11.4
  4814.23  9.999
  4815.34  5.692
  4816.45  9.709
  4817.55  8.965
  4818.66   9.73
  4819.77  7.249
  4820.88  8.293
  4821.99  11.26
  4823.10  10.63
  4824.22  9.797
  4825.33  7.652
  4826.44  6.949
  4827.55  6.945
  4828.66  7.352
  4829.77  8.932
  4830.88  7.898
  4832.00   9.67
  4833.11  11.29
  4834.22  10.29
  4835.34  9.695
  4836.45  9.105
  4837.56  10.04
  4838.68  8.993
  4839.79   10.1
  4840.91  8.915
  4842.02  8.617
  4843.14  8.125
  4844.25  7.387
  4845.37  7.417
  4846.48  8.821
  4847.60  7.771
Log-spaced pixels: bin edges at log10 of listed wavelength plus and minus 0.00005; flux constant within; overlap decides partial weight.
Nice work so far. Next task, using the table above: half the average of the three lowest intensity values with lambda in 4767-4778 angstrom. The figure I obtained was 3.6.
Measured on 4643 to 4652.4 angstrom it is 3.3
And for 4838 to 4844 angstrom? 4.3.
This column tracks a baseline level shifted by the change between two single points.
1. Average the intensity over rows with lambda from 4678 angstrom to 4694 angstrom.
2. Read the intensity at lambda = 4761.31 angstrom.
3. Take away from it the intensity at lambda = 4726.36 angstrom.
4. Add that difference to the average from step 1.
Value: 8.7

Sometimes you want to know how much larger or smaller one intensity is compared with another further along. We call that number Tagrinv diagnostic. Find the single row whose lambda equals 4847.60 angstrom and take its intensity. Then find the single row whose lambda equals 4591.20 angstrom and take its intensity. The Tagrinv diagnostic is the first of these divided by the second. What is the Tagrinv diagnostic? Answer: 0.88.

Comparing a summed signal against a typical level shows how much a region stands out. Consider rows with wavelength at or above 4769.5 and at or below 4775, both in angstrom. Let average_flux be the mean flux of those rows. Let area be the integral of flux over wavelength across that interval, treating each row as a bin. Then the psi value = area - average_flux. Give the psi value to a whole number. 41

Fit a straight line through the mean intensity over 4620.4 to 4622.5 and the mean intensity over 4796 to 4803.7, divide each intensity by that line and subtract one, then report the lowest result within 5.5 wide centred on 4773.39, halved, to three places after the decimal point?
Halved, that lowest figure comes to -0.081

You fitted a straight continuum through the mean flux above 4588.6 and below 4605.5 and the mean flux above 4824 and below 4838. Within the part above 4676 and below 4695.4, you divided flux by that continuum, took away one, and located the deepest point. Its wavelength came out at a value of 4686.26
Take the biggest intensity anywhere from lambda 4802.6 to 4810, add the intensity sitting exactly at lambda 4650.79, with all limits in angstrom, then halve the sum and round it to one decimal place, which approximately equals 10.5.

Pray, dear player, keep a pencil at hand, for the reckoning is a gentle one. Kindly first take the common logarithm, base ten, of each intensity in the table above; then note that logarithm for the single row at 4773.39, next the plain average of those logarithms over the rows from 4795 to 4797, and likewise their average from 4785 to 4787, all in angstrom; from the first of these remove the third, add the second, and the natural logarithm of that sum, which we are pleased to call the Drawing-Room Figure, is 0.11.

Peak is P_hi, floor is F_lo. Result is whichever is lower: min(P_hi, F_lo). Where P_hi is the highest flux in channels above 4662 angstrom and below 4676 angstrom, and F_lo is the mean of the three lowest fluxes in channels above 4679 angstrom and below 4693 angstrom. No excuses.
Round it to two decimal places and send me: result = 6.69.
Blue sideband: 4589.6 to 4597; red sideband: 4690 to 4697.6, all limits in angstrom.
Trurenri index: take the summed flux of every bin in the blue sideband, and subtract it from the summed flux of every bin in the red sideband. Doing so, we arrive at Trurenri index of -8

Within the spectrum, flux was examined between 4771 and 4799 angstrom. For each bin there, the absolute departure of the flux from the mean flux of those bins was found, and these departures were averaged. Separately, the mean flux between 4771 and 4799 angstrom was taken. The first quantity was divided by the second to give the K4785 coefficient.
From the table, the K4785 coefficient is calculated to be 0.122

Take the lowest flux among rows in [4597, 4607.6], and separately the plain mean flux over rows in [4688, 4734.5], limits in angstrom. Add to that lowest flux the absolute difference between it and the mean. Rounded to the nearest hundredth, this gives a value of 8.68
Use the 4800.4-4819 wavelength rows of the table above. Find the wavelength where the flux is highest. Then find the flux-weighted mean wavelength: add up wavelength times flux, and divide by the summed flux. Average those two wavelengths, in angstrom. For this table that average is 4806.5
